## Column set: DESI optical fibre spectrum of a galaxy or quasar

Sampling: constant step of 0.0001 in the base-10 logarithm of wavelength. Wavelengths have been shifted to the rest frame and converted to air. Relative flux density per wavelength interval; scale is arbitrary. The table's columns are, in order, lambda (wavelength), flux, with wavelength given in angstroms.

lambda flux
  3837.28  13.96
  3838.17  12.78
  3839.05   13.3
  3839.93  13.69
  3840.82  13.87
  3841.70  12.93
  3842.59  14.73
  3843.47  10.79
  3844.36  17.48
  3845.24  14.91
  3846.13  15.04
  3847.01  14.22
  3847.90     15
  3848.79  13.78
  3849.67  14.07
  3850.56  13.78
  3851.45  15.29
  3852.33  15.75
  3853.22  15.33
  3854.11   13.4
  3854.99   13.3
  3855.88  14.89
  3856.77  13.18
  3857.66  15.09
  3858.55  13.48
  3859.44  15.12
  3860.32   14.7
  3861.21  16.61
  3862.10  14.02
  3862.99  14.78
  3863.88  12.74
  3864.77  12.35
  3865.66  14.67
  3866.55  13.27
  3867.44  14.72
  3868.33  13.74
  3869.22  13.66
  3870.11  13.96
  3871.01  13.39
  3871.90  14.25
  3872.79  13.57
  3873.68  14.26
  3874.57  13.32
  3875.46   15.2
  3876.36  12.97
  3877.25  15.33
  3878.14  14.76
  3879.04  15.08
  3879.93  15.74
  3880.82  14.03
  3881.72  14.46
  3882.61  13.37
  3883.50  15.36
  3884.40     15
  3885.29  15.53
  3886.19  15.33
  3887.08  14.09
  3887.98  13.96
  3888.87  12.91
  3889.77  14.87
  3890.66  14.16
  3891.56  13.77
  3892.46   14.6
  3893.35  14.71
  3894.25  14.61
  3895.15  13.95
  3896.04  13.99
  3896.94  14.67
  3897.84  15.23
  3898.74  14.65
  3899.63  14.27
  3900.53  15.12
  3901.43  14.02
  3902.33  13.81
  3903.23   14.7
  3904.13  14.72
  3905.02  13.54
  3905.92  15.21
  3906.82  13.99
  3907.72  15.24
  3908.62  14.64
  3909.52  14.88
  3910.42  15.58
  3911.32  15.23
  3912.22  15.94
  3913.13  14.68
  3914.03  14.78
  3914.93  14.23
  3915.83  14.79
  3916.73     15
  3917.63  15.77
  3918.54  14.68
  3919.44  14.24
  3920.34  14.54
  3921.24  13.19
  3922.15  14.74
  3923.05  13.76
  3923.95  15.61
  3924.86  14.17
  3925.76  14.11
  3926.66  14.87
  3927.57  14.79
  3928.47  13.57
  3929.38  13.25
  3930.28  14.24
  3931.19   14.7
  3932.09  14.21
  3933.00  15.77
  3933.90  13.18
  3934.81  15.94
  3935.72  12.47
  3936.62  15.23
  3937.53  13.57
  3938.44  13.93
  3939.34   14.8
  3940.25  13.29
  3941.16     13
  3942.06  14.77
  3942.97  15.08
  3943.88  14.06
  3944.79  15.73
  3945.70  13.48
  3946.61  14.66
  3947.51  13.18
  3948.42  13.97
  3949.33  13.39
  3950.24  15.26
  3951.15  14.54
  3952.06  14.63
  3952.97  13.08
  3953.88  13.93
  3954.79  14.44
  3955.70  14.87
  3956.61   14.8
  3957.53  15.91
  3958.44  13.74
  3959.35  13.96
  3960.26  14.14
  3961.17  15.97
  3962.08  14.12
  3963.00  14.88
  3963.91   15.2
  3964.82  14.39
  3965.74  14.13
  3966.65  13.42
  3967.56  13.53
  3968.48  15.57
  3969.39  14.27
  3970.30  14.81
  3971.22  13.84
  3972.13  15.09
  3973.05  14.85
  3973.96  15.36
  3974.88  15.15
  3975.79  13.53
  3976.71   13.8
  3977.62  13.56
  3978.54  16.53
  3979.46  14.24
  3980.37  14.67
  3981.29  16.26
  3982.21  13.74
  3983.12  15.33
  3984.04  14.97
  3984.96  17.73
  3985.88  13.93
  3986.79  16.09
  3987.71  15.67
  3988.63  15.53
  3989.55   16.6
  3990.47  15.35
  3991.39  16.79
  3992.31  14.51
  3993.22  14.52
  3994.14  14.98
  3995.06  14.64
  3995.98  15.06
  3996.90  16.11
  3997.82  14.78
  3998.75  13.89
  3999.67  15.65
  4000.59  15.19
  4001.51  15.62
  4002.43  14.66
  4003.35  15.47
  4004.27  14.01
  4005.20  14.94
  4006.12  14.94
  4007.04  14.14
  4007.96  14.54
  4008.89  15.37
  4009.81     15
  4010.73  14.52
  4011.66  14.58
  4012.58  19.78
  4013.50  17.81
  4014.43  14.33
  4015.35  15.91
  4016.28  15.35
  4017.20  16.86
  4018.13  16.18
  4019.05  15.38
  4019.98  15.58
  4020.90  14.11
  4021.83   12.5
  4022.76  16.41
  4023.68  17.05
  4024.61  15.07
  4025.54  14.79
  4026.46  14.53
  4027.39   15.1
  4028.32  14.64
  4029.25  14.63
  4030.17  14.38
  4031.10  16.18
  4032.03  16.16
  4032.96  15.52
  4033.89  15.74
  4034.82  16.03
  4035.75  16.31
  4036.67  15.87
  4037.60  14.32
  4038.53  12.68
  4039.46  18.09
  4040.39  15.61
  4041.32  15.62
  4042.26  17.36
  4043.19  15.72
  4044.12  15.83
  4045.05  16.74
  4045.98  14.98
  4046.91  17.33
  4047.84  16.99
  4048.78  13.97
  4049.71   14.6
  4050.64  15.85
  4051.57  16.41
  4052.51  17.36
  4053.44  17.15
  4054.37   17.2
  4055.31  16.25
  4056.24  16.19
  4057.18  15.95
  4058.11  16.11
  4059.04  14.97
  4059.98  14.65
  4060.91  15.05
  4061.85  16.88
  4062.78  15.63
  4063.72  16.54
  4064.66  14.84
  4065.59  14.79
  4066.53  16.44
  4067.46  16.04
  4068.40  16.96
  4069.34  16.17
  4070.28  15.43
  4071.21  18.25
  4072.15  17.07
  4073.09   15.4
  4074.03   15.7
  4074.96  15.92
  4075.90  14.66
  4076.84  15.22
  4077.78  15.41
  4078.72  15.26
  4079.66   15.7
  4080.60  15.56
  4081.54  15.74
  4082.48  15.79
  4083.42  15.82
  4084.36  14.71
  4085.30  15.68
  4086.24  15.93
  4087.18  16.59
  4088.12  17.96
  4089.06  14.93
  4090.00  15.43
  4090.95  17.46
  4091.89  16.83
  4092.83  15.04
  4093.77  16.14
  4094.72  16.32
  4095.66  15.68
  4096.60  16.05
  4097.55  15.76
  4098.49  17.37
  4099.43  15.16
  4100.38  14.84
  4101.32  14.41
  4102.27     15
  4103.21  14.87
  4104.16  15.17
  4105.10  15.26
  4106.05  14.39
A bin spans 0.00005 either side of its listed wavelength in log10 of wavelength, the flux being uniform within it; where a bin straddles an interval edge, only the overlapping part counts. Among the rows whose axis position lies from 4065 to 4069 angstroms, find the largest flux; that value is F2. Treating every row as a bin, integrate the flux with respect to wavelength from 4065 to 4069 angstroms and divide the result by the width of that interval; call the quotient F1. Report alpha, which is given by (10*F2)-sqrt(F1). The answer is 166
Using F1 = 16.0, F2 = 16.96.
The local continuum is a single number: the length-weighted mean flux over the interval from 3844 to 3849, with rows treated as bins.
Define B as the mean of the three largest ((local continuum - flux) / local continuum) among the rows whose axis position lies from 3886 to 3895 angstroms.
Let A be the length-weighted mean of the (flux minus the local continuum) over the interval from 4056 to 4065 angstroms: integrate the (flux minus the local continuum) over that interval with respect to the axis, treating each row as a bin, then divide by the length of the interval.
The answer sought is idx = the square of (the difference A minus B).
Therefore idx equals 0.2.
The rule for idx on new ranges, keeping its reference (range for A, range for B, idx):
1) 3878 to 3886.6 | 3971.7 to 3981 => 0.1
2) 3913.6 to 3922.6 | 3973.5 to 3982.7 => 0.3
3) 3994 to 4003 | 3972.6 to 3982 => 0.0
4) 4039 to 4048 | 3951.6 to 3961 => 1.5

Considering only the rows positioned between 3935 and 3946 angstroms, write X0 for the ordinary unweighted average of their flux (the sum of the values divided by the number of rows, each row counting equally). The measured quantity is 14.1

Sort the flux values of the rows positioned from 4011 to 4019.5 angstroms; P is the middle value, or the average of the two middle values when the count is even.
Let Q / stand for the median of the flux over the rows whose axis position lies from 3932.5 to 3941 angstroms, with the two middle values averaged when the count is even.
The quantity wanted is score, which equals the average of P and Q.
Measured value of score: 14.9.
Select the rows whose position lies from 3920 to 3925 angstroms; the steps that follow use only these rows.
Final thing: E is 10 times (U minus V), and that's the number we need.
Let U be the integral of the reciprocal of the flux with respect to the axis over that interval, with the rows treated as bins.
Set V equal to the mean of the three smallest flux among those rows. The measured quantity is -133.6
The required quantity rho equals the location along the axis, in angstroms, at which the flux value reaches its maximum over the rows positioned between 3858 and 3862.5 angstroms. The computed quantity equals 3861.21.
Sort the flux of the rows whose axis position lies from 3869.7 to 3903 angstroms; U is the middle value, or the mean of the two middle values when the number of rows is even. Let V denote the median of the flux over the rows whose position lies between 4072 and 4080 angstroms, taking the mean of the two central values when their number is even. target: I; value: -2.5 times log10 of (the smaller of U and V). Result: -2.89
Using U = 14.3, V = 15.4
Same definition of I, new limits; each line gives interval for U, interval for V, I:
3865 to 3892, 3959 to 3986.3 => -2.88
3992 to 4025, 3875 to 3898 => -2.91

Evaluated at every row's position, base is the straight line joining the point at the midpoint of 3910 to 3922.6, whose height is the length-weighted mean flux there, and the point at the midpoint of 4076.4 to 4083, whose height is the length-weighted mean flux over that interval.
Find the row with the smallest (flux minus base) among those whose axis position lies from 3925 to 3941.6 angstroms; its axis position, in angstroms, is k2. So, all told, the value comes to 3935.72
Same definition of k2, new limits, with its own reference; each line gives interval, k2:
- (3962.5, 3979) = 3966.65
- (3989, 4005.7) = 3998.75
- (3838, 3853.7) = 3843.47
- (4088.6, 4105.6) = 4101.32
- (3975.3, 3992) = 3975.79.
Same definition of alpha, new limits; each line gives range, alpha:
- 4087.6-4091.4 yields 176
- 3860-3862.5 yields 162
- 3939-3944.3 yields 147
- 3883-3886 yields 151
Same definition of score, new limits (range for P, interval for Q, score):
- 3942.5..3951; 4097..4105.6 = 14.6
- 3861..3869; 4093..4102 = 14.9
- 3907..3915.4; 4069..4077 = 15.3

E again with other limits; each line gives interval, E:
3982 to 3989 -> -137.6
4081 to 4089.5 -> -145.7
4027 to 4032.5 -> -141.9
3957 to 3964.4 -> -134.4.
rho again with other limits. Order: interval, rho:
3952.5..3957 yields 3955.70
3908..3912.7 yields 3912.22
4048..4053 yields 4052.51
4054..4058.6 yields 4054.37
